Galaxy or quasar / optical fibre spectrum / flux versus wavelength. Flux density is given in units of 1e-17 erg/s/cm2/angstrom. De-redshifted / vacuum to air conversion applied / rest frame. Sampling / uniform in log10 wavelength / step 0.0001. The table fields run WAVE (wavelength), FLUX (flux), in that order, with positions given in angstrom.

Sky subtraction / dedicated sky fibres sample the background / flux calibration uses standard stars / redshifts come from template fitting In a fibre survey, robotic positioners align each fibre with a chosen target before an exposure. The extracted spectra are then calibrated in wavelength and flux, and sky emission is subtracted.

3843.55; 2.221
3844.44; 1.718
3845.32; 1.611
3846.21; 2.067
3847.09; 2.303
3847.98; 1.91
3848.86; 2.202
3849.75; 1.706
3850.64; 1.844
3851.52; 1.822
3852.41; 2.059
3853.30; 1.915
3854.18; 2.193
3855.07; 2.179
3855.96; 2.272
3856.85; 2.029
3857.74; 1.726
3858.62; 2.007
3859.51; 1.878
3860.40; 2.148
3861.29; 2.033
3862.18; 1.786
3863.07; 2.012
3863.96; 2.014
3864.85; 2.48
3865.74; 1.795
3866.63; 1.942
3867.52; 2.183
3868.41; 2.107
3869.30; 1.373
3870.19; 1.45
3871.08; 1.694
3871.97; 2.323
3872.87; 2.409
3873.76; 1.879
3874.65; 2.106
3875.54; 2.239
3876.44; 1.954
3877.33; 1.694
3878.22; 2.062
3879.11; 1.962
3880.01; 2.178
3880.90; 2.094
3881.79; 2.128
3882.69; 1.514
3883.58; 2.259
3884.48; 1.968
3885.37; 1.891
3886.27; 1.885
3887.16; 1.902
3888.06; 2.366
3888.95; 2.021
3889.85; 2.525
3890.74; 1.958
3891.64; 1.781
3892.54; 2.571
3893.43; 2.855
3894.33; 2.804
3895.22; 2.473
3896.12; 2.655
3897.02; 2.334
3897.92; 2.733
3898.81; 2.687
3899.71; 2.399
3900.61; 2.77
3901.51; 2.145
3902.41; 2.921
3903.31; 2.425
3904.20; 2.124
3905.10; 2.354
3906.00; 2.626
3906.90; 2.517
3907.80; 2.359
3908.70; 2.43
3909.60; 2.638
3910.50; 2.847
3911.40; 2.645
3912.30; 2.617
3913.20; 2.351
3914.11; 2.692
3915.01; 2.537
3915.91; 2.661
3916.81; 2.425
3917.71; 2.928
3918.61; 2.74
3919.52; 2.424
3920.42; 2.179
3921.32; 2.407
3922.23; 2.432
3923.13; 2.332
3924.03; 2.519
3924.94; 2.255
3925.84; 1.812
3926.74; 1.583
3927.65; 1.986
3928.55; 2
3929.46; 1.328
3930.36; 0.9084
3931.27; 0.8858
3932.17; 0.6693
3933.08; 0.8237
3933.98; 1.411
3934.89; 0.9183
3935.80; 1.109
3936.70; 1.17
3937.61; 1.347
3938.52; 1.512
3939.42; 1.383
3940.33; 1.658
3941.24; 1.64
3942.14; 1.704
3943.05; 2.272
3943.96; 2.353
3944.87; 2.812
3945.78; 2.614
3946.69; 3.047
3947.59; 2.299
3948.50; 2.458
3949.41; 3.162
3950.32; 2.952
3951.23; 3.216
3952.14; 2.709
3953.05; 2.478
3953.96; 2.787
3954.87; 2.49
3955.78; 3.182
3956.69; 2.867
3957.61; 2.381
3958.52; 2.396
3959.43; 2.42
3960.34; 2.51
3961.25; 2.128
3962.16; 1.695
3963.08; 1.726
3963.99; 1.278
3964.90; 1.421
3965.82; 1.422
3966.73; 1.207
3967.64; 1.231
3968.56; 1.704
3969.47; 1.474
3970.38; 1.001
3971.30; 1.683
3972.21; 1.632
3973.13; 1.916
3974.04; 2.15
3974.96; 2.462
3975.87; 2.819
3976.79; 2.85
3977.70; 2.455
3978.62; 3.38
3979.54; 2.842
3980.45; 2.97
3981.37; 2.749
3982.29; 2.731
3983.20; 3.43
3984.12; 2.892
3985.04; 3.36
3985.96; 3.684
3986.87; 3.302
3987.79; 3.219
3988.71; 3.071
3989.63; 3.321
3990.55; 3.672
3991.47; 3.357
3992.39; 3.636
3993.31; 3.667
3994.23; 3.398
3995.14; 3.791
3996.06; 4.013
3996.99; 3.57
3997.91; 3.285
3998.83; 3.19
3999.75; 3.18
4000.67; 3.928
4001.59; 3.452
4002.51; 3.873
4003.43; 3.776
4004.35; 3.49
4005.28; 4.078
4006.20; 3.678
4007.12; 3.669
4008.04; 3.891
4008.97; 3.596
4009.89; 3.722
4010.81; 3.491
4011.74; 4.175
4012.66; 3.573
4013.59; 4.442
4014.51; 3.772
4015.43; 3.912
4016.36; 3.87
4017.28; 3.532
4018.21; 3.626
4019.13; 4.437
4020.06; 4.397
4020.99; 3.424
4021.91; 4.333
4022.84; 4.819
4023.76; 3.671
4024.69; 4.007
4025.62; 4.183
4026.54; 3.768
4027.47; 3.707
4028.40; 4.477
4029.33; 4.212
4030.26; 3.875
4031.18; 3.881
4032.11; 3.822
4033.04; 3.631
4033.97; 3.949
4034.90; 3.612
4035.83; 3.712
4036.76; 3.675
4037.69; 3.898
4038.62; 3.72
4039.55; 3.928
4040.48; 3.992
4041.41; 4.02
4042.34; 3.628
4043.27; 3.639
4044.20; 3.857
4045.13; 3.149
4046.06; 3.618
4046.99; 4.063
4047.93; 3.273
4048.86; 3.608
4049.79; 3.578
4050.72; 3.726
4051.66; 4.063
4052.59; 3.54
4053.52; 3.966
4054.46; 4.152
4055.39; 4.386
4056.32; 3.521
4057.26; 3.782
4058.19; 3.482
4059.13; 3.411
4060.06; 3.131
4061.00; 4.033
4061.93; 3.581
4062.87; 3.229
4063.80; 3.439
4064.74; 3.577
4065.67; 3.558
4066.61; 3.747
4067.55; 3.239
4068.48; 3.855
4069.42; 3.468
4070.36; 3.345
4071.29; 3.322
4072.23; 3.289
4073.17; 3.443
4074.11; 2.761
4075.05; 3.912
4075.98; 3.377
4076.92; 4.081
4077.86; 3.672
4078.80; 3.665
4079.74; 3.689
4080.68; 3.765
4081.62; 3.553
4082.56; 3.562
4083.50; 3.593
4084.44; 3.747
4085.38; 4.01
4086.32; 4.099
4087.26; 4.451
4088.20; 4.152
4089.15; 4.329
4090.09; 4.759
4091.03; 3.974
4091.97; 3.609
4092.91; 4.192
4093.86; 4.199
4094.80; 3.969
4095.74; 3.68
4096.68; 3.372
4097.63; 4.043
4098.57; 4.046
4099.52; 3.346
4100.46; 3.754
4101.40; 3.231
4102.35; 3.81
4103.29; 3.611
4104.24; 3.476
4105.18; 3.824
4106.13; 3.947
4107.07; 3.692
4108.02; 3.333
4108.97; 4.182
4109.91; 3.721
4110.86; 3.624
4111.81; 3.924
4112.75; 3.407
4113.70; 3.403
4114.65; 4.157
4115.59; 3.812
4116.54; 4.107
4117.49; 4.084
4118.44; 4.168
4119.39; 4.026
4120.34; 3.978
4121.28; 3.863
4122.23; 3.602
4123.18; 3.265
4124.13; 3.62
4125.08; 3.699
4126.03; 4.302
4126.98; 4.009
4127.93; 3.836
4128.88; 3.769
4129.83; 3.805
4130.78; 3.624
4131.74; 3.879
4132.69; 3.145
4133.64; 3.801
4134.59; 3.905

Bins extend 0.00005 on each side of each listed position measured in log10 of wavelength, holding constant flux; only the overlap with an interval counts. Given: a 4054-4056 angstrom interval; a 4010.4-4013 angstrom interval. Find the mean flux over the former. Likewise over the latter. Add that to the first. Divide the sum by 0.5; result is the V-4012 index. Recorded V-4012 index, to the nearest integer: 16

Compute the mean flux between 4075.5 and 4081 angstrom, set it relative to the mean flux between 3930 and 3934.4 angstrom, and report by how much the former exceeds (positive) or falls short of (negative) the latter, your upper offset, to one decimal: 2.8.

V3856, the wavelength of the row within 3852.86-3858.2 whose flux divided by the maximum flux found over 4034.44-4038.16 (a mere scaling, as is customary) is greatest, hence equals 3855.96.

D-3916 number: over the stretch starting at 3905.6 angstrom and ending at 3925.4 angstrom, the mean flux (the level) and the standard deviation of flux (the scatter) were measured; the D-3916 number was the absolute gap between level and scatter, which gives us 2.3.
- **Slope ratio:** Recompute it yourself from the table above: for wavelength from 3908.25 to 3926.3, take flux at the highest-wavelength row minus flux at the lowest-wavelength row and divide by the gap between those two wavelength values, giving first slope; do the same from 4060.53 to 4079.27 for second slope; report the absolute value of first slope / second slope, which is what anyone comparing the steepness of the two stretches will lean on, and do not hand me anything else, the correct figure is 1.7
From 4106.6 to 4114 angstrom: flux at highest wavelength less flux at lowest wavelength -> -0.29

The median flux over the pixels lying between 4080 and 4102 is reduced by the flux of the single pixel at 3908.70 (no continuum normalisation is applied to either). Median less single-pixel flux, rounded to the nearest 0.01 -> 1.54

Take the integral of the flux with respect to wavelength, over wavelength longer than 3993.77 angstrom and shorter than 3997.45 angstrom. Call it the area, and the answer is 14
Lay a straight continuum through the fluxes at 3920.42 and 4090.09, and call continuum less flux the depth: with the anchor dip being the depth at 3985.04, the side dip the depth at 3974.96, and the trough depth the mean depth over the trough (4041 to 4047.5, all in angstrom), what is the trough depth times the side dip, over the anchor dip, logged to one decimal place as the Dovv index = -1.0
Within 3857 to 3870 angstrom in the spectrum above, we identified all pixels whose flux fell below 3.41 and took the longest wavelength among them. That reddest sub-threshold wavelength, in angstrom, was 3869.30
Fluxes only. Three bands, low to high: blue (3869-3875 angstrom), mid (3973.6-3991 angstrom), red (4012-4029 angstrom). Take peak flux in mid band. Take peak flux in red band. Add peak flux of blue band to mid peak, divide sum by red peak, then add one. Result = 2.26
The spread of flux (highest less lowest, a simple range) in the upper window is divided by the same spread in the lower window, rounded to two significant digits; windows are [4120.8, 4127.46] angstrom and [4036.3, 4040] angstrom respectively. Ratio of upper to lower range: 4.1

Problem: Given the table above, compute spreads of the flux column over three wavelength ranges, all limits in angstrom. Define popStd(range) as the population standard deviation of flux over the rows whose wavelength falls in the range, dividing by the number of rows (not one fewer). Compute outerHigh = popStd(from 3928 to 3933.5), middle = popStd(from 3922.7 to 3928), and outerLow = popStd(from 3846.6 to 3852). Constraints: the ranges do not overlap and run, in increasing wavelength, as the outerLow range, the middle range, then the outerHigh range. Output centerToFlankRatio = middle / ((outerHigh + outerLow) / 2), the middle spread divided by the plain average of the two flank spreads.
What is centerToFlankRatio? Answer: 1.0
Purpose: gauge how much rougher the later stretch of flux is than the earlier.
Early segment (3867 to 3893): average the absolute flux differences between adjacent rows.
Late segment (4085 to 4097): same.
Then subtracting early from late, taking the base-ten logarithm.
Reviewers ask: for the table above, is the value -1.79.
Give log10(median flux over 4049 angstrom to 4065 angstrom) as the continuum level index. 0.55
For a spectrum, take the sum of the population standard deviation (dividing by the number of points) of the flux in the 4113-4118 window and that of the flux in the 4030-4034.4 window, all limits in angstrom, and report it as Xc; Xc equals 0.39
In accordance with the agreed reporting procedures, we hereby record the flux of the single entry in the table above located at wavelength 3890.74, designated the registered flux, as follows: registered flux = 1.958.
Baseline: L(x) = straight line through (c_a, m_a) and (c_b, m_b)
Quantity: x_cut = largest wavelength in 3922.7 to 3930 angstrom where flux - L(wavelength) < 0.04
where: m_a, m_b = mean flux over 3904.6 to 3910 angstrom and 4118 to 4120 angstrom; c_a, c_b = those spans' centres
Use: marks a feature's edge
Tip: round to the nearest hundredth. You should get 3929.46 angstrom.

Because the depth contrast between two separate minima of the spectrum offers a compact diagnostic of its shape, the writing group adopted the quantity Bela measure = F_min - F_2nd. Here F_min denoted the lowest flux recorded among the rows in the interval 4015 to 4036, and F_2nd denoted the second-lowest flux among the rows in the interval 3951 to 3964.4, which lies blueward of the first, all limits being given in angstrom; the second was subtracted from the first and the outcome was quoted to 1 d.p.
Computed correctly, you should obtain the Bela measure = 1.7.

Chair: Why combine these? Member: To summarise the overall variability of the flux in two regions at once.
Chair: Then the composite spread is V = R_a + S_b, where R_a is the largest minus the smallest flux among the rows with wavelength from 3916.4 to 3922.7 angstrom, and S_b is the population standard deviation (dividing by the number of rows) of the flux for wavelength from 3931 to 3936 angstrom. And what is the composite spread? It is 1.0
